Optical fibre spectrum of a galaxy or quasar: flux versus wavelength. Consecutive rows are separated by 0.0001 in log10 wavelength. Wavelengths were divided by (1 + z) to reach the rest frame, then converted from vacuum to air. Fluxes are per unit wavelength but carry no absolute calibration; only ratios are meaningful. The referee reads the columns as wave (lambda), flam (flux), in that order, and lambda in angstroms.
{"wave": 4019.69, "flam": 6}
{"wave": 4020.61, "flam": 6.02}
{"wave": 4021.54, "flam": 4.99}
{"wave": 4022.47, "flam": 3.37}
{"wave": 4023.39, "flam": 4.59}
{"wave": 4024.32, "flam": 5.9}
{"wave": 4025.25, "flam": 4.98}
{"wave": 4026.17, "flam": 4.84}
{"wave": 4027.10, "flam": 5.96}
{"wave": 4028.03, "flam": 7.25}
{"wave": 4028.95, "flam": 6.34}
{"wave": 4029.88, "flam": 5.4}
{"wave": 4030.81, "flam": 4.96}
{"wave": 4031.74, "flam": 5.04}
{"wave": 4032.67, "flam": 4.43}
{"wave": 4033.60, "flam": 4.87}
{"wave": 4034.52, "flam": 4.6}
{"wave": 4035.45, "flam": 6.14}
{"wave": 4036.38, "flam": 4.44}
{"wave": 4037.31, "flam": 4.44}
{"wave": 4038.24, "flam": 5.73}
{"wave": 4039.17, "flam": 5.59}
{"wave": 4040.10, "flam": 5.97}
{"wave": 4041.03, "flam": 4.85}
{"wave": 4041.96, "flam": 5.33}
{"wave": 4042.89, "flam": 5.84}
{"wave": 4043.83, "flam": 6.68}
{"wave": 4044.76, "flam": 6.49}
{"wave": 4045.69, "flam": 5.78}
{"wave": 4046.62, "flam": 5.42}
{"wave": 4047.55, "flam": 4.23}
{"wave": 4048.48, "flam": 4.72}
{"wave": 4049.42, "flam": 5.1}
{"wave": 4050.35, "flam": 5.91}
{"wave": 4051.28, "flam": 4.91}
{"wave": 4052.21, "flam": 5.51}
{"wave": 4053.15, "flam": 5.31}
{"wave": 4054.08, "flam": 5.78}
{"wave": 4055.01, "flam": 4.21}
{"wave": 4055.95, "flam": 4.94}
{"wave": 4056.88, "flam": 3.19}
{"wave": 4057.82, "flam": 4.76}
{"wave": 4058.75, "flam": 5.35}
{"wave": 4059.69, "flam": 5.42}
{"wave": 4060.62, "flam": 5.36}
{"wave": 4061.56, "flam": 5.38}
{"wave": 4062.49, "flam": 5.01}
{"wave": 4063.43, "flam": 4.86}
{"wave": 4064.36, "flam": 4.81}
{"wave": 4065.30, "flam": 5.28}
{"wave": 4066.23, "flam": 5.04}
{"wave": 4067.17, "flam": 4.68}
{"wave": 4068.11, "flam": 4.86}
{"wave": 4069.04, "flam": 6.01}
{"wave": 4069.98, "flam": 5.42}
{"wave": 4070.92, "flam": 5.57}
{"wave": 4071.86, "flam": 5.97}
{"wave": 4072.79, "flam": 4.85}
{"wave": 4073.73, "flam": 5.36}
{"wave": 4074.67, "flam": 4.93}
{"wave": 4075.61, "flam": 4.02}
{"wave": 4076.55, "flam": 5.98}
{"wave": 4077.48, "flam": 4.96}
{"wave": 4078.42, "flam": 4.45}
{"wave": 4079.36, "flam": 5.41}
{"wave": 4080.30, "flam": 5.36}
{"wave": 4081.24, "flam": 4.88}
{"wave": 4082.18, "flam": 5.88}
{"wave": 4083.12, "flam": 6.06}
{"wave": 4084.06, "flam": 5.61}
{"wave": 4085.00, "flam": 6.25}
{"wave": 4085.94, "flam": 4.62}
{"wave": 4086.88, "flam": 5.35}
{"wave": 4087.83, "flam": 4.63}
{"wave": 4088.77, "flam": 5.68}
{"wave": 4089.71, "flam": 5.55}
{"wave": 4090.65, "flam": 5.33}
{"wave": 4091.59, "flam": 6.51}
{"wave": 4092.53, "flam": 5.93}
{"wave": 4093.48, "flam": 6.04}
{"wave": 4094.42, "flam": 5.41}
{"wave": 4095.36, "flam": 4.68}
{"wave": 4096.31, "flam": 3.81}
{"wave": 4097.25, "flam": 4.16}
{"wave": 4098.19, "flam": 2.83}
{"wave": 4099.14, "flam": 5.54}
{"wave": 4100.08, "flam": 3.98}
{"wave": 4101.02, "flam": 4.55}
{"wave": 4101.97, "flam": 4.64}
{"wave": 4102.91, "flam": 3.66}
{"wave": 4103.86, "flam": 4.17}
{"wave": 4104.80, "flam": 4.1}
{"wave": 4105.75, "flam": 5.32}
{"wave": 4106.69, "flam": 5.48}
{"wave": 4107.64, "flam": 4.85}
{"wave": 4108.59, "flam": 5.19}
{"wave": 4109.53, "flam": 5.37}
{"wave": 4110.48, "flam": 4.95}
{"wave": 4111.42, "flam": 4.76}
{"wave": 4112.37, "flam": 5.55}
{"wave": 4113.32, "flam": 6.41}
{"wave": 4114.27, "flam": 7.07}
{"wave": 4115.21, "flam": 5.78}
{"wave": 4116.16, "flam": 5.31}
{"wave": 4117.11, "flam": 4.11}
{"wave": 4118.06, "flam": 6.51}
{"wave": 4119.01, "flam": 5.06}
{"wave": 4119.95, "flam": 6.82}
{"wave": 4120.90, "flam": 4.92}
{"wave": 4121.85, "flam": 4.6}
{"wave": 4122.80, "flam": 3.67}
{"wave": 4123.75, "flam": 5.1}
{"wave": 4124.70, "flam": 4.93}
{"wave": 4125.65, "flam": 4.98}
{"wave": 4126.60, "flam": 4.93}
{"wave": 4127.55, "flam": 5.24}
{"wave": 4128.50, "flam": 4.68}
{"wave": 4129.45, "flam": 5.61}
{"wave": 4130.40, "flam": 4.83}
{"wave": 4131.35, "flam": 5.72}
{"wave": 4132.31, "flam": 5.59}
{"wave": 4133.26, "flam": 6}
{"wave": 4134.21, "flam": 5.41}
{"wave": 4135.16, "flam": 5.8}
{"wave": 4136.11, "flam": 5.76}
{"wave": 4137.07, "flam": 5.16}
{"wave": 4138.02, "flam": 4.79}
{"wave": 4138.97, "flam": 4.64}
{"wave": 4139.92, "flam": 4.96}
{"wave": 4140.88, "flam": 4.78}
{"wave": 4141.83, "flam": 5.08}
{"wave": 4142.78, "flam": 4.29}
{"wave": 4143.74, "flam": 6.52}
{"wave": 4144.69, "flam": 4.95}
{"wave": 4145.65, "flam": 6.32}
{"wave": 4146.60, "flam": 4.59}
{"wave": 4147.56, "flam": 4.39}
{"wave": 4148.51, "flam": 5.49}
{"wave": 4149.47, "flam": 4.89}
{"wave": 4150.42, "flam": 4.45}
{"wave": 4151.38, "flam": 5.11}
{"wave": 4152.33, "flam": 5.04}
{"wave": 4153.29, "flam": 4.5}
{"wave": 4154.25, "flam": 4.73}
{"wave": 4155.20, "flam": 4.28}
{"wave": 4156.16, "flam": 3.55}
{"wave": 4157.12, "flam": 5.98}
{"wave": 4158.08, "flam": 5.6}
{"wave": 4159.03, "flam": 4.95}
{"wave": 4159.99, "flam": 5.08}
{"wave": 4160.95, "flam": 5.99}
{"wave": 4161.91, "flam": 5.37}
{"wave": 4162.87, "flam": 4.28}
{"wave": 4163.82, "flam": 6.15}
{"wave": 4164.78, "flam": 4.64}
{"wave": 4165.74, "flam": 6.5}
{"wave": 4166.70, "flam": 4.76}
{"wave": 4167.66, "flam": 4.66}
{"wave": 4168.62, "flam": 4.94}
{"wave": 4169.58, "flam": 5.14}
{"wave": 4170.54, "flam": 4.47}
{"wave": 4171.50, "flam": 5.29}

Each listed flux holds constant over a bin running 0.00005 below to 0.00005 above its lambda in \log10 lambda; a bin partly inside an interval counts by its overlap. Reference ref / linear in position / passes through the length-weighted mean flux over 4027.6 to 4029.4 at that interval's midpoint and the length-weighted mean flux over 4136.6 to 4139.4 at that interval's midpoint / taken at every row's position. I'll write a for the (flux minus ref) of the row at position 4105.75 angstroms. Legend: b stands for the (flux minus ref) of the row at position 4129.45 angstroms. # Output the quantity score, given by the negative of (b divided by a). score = 4.5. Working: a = -0.1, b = 0.6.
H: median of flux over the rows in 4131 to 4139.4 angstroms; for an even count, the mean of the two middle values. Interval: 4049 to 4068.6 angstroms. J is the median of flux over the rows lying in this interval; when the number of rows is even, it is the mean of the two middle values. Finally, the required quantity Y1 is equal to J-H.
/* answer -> -0.55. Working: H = 5.59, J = 5.04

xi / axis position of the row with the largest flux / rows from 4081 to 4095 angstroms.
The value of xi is 4091.59 angstroms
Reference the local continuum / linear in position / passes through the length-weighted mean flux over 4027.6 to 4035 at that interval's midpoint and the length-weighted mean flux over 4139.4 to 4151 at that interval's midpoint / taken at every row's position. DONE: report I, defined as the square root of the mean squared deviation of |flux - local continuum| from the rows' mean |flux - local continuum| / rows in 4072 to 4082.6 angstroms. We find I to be 0.33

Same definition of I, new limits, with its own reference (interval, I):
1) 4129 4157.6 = 0.39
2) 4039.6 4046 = 0.43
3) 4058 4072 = 0.23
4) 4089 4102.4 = 0.57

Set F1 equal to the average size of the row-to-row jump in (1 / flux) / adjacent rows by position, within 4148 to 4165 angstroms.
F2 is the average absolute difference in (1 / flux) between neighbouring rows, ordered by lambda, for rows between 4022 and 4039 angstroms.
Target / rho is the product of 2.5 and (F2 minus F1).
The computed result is -0.004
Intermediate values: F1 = 0.033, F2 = 0.031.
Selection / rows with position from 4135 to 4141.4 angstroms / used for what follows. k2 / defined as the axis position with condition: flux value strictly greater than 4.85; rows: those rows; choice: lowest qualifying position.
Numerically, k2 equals 4135.16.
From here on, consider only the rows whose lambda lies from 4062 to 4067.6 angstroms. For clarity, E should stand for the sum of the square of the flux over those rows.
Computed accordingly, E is 147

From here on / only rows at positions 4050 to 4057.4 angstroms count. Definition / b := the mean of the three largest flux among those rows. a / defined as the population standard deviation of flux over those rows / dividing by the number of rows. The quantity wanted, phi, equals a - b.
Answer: -4.9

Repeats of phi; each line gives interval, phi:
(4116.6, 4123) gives -5.0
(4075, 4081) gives -4.9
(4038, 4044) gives -5.6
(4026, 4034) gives -5.7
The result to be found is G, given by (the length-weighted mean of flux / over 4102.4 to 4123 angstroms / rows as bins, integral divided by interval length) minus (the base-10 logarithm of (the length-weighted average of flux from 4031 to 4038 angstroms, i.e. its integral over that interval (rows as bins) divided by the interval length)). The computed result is 4.5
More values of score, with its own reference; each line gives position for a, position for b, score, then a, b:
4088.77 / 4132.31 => 8.8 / -0.1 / 0.6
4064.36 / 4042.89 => -0.5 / -1.4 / -0.7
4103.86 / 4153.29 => -0.1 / -1.3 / -0.1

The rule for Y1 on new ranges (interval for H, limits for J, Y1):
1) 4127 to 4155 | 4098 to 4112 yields -0.28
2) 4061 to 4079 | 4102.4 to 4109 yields -0.16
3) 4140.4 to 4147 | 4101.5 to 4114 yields 0.00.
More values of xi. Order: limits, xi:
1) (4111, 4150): 4114.27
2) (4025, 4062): 4028.03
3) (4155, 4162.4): 4160.95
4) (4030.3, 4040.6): 4035.45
